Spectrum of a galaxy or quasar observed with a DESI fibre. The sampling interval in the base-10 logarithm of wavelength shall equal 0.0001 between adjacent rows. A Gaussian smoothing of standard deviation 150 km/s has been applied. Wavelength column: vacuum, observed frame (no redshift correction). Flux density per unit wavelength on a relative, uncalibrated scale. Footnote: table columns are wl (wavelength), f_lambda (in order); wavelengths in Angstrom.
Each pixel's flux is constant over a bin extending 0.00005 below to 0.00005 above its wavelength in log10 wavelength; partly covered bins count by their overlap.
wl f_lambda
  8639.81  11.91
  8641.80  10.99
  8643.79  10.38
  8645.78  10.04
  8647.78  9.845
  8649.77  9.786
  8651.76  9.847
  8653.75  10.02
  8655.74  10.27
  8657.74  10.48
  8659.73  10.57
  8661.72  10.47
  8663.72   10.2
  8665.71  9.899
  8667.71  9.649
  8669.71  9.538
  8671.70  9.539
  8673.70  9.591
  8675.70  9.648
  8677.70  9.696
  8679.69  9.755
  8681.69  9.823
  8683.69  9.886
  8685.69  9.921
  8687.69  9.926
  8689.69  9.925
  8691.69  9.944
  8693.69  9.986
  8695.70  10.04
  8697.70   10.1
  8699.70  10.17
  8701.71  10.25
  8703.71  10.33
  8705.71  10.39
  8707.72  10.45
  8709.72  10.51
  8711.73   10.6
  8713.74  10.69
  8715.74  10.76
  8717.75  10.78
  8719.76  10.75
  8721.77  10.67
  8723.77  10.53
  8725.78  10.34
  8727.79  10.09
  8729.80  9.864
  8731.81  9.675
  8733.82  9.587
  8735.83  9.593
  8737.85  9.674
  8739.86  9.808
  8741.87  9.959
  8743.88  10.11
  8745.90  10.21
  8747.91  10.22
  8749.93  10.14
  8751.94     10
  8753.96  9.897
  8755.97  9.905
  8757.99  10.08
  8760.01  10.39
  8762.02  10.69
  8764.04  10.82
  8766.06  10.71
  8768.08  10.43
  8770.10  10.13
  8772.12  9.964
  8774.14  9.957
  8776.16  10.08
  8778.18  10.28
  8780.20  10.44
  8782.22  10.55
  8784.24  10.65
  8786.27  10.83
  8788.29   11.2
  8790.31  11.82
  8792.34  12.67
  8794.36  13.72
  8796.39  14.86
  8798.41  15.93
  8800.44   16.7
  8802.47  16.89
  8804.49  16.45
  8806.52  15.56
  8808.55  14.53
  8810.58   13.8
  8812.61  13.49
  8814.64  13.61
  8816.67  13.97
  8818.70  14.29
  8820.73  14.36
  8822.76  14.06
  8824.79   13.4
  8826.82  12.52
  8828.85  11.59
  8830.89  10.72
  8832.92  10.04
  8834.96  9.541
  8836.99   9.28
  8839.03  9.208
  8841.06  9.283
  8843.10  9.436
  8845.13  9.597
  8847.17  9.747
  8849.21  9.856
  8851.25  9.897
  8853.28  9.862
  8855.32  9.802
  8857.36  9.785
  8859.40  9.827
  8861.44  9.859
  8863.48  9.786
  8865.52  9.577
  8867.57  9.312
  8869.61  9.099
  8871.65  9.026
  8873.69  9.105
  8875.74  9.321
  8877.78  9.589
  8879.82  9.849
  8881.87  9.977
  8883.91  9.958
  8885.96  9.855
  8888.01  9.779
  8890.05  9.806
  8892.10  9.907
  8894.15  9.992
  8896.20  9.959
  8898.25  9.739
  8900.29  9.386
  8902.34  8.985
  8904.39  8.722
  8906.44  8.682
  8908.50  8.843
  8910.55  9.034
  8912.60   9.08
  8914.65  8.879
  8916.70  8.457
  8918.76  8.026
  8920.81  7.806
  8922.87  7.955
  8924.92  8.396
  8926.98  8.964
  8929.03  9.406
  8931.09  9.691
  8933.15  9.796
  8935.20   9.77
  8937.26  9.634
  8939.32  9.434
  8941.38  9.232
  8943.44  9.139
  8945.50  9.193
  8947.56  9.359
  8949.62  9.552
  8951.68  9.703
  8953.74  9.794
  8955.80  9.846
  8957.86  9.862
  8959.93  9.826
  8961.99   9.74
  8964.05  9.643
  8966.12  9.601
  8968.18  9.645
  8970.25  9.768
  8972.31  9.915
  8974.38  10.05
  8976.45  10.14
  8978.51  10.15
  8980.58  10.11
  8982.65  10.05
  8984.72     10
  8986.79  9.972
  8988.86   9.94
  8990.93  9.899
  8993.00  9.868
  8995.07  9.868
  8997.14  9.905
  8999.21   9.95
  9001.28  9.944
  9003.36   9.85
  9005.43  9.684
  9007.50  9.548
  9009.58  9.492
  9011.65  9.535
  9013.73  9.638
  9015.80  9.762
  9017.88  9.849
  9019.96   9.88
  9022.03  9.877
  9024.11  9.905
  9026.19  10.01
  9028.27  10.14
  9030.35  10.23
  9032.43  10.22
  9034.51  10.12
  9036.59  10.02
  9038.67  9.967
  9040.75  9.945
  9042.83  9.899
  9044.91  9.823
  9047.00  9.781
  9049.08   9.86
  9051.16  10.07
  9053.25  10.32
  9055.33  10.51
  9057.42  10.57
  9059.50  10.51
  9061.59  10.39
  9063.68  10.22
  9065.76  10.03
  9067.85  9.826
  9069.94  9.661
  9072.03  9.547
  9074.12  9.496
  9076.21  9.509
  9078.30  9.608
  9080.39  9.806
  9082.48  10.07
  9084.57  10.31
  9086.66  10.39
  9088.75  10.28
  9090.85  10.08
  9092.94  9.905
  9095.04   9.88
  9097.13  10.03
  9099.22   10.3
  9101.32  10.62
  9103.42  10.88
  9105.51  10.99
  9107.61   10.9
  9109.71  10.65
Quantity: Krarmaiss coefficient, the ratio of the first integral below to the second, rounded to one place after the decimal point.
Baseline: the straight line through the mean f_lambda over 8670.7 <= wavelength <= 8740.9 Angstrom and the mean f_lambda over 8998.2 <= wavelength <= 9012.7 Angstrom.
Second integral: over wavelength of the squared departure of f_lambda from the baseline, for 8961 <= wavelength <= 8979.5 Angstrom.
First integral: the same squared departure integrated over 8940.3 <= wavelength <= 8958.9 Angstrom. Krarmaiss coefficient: 2.8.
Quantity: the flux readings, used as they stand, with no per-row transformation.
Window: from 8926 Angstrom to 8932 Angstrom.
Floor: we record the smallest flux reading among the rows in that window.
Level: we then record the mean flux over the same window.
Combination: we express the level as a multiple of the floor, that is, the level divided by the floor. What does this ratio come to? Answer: 1.04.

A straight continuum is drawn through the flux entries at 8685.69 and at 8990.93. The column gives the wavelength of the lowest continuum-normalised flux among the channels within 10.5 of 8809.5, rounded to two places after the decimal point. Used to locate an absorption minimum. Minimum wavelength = 8812.61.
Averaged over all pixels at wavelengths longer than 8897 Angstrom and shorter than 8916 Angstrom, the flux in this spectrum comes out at 9.04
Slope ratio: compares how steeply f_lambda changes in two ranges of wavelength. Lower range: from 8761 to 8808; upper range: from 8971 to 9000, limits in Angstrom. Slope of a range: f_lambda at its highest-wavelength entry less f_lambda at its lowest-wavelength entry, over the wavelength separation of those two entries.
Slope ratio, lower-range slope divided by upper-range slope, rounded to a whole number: 84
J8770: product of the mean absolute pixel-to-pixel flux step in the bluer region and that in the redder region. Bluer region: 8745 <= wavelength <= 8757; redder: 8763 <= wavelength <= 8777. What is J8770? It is 0.011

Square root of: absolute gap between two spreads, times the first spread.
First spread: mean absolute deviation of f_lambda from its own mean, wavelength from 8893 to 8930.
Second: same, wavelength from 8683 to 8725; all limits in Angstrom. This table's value 0.31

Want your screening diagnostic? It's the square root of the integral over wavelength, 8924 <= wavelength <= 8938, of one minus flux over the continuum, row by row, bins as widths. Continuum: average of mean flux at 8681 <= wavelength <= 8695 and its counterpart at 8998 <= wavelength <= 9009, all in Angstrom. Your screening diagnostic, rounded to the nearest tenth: 0.8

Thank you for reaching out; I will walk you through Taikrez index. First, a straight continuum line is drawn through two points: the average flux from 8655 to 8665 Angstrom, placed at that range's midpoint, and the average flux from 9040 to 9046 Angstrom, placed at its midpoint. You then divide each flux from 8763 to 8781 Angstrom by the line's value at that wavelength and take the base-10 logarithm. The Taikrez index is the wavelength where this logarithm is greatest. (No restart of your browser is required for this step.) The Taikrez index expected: 8764.04 Angstrom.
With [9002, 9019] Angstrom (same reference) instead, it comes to 9017.88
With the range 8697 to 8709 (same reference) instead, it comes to 8707.72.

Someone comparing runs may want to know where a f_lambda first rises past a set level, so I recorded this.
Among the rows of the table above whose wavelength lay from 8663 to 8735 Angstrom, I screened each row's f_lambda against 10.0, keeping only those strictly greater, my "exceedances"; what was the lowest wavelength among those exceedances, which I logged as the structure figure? 8663.72 Angstrom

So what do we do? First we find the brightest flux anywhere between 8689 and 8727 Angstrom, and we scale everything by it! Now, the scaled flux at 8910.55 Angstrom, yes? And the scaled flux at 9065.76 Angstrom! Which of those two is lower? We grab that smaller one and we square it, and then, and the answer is 0.70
